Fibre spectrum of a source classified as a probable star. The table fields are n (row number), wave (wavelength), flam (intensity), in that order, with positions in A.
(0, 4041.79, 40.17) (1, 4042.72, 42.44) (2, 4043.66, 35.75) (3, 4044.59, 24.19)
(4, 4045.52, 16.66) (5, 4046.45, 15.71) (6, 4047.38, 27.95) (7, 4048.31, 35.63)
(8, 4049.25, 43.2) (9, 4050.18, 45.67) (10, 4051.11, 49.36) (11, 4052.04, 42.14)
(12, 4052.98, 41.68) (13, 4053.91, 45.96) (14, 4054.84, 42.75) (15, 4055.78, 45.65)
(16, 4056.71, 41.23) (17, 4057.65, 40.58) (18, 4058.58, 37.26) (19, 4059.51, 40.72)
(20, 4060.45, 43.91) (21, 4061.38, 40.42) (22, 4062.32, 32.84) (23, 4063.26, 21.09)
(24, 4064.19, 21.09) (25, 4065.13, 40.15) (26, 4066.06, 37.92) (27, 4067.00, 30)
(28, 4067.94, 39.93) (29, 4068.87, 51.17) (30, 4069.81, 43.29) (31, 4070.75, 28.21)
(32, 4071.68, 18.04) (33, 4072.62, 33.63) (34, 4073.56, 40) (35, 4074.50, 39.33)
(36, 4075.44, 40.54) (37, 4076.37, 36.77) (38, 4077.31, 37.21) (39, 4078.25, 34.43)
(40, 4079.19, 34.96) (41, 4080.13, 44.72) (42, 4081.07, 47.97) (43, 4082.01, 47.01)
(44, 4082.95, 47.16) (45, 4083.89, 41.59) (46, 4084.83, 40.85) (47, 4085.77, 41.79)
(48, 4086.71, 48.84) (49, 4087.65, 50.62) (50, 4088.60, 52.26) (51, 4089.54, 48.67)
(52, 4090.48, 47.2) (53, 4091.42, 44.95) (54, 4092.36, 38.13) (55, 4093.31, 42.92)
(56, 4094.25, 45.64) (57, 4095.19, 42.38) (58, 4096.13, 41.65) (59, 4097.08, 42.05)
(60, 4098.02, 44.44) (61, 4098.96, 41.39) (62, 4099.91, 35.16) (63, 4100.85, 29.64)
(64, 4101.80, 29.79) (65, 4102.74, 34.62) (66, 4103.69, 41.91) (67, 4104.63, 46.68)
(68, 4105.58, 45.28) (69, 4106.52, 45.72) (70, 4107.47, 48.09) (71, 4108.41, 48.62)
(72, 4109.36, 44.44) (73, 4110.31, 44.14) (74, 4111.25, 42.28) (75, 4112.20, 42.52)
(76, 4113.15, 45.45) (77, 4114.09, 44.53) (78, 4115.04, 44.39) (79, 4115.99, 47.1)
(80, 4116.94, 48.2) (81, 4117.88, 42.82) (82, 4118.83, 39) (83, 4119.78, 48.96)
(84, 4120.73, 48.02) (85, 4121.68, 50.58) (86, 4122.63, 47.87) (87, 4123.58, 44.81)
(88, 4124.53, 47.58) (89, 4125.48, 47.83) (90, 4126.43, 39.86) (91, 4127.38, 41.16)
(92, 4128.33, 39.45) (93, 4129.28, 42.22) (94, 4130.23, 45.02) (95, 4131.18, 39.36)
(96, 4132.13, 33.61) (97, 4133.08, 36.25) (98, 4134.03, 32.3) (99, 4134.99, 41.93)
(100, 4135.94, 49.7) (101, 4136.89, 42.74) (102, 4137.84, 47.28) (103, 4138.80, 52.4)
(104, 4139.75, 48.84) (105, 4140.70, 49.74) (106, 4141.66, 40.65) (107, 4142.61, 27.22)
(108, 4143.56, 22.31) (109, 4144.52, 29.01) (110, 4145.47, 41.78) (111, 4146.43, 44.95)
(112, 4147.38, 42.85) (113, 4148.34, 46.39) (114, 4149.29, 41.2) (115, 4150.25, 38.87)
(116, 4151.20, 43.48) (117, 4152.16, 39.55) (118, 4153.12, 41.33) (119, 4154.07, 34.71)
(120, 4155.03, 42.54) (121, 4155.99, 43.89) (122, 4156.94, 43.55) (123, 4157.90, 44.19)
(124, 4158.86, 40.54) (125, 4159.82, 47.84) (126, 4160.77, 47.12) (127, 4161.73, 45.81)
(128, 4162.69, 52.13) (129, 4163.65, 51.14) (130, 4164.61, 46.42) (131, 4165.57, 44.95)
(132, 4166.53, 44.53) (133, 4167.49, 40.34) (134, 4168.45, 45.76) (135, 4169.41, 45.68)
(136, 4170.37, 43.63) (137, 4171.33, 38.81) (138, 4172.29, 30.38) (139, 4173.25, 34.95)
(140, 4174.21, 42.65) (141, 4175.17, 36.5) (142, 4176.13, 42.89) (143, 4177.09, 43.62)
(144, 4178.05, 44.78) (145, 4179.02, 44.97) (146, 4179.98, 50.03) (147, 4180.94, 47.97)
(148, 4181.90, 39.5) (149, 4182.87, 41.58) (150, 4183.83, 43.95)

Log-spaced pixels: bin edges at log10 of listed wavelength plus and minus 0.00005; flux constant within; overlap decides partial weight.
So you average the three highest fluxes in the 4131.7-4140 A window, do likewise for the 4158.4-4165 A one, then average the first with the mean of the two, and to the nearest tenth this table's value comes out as 50.3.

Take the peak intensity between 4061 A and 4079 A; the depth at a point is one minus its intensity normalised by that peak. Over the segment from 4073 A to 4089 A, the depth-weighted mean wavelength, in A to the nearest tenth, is 4079.0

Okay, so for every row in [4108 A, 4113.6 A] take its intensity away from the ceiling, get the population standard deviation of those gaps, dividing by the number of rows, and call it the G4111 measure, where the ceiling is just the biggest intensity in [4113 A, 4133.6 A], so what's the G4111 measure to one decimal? 2.1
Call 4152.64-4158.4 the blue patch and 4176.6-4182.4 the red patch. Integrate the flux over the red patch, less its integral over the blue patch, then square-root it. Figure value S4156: 4.6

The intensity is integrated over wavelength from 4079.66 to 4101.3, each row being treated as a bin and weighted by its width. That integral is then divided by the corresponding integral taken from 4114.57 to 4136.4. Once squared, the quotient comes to 1.00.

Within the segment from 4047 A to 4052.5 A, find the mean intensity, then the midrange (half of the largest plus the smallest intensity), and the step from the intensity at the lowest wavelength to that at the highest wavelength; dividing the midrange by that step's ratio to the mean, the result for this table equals 111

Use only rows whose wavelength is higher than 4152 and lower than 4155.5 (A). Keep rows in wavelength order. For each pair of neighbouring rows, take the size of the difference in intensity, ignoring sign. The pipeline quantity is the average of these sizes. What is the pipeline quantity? 5.4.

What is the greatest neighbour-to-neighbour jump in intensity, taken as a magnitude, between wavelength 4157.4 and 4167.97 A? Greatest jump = 7.3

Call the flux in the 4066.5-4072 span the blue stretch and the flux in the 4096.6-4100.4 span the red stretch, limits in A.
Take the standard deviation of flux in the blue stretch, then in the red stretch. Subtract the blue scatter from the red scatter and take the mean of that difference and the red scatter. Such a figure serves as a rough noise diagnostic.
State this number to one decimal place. -2.0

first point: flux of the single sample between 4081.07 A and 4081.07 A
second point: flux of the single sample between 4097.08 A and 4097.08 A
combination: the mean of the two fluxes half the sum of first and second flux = 45.0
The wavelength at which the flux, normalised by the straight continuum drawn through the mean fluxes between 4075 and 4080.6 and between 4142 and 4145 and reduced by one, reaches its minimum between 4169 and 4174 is 4172.29 A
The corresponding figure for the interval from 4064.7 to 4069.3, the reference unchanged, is 4067.00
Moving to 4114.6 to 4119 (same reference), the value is 4118.83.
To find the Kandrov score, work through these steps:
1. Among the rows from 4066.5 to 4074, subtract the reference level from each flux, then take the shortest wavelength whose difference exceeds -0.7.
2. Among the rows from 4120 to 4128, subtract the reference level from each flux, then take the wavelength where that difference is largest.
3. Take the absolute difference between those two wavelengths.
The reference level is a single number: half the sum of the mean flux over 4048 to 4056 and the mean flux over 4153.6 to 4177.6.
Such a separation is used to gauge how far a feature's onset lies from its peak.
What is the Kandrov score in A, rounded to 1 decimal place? 52.8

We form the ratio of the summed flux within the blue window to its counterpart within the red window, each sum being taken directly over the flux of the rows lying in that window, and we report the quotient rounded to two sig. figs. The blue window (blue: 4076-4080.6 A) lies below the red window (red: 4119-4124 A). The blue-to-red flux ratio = 0.78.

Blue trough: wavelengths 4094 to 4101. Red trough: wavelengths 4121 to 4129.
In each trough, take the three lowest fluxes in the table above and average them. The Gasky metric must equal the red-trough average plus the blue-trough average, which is 76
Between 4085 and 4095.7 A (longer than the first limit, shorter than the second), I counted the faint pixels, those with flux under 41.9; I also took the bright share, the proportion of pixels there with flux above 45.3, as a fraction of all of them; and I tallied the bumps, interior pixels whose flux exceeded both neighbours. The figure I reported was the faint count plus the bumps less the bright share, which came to 3.5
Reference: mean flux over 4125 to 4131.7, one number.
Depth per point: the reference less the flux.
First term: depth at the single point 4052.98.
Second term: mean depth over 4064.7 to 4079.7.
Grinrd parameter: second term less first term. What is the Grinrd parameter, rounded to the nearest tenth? 5.1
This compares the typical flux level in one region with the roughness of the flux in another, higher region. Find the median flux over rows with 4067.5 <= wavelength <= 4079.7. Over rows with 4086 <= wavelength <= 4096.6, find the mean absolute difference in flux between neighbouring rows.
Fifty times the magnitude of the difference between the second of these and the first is 1715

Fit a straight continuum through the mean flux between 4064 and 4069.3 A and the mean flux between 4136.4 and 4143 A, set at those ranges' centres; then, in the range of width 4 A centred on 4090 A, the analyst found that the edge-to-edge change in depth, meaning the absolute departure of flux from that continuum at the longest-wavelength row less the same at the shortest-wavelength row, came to -7.6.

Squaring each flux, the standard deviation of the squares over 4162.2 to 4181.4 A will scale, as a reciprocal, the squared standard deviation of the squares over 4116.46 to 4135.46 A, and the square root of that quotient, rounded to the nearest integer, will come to 21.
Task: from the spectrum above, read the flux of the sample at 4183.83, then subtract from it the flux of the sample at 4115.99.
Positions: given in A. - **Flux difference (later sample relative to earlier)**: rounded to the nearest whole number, -3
